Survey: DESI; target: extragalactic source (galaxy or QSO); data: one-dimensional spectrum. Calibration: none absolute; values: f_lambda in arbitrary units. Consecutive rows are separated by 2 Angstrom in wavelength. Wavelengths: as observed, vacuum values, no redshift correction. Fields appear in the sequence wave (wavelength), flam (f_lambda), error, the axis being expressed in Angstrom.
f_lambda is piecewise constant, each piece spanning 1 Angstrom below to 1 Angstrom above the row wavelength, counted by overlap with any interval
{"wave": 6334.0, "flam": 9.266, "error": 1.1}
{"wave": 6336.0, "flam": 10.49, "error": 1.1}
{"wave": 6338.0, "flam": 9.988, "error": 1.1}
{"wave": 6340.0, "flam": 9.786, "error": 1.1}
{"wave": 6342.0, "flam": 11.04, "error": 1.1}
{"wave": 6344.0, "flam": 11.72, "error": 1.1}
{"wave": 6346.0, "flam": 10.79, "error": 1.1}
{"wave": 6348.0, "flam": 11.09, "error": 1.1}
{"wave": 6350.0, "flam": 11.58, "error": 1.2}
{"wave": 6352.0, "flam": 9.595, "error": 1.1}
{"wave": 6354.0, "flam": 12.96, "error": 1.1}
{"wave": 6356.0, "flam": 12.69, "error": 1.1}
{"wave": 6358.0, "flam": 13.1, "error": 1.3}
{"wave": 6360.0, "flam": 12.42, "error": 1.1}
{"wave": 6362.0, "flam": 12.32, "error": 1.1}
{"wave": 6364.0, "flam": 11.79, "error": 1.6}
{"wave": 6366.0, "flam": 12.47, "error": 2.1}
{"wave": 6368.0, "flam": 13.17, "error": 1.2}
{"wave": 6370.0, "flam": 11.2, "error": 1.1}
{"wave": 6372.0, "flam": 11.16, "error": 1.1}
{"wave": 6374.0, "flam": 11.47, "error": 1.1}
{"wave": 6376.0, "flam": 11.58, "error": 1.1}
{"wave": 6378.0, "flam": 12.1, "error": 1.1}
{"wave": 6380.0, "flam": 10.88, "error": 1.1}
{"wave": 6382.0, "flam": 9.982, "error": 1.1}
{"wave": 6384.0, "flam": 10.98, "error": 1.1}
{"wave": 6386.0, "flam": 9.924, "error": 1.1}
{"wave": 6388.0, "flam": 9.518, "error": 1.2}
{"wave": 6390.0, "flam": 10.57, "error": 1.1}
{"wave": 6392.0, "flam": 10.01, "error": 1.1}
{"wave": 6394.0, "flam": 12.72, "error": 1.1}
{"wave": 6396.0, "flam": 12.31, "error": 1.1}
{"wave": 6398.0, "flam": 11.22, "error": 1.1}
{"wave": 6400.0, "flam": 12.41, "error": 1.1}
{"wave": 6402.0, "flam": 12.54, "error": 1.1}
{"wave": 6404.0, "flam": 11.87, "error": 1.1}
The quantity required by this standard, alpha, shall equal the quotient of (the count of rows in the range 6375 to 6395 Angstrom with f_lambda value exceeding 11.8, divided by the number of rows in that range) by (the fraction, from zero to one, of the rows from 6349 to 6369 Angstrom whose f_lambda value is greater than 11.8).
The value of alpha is 0.3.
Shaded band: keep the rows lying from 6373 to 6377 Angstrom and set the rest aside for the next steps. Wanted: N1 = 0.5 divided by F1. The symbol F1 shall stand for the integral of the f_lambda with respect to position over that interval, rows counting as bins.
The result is 0.0108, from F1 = 46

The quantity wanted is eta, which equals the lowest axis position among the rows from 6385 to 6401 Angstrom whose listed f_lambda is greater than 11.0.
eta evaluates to 6394.0 Angstrom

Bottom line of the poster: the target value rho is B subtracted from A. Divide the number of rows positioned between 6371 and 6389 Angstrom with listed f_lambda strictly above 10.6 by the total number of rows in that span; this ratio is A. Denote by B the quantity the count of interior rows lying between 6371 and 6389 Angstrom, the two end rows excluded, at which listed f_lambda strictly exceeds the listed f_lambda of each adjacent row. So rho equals -1.3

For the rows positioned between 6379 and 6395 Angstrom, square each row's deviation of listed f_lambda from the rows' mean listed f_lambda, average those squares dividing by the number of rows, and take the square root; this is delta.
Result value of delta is 0.94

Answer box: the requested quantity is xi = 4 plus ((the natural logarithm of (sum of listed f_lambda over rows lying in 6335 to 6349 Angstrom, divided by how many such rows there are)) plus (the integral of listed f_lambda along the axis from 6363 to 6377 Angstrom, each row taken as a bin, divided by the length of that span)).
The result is 18.2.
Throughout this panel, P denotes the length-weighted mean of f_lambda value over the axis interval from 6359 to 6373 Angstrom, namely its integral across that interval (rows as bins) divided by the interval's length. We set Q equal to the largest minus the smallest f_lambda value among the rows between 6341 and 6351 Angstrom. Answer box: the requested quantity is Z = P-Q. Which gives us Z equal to 11.1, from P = 12.1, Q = 0.9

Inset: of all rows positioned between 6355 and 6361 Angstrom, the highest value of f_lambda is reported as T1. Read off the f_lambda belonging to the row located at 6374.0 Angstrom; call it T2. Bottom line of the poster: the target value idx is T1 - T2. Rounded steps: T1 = 13.1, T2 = 11.47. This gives 1.6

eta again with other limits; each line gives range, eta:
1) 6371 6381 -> 6372.0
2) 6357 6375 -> 6358.0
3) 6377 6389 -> 6378.0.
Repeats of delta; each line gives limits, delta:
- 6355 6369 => 0.44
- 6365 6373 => 0.86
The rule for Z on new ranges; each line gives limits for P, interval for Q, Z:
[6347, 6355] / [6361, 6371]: 9.3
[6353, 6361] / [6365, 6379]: 10.8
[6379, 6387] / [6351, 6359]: 6.9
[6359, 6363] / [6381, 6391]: 10.9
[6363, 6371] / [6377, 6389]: 9.6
